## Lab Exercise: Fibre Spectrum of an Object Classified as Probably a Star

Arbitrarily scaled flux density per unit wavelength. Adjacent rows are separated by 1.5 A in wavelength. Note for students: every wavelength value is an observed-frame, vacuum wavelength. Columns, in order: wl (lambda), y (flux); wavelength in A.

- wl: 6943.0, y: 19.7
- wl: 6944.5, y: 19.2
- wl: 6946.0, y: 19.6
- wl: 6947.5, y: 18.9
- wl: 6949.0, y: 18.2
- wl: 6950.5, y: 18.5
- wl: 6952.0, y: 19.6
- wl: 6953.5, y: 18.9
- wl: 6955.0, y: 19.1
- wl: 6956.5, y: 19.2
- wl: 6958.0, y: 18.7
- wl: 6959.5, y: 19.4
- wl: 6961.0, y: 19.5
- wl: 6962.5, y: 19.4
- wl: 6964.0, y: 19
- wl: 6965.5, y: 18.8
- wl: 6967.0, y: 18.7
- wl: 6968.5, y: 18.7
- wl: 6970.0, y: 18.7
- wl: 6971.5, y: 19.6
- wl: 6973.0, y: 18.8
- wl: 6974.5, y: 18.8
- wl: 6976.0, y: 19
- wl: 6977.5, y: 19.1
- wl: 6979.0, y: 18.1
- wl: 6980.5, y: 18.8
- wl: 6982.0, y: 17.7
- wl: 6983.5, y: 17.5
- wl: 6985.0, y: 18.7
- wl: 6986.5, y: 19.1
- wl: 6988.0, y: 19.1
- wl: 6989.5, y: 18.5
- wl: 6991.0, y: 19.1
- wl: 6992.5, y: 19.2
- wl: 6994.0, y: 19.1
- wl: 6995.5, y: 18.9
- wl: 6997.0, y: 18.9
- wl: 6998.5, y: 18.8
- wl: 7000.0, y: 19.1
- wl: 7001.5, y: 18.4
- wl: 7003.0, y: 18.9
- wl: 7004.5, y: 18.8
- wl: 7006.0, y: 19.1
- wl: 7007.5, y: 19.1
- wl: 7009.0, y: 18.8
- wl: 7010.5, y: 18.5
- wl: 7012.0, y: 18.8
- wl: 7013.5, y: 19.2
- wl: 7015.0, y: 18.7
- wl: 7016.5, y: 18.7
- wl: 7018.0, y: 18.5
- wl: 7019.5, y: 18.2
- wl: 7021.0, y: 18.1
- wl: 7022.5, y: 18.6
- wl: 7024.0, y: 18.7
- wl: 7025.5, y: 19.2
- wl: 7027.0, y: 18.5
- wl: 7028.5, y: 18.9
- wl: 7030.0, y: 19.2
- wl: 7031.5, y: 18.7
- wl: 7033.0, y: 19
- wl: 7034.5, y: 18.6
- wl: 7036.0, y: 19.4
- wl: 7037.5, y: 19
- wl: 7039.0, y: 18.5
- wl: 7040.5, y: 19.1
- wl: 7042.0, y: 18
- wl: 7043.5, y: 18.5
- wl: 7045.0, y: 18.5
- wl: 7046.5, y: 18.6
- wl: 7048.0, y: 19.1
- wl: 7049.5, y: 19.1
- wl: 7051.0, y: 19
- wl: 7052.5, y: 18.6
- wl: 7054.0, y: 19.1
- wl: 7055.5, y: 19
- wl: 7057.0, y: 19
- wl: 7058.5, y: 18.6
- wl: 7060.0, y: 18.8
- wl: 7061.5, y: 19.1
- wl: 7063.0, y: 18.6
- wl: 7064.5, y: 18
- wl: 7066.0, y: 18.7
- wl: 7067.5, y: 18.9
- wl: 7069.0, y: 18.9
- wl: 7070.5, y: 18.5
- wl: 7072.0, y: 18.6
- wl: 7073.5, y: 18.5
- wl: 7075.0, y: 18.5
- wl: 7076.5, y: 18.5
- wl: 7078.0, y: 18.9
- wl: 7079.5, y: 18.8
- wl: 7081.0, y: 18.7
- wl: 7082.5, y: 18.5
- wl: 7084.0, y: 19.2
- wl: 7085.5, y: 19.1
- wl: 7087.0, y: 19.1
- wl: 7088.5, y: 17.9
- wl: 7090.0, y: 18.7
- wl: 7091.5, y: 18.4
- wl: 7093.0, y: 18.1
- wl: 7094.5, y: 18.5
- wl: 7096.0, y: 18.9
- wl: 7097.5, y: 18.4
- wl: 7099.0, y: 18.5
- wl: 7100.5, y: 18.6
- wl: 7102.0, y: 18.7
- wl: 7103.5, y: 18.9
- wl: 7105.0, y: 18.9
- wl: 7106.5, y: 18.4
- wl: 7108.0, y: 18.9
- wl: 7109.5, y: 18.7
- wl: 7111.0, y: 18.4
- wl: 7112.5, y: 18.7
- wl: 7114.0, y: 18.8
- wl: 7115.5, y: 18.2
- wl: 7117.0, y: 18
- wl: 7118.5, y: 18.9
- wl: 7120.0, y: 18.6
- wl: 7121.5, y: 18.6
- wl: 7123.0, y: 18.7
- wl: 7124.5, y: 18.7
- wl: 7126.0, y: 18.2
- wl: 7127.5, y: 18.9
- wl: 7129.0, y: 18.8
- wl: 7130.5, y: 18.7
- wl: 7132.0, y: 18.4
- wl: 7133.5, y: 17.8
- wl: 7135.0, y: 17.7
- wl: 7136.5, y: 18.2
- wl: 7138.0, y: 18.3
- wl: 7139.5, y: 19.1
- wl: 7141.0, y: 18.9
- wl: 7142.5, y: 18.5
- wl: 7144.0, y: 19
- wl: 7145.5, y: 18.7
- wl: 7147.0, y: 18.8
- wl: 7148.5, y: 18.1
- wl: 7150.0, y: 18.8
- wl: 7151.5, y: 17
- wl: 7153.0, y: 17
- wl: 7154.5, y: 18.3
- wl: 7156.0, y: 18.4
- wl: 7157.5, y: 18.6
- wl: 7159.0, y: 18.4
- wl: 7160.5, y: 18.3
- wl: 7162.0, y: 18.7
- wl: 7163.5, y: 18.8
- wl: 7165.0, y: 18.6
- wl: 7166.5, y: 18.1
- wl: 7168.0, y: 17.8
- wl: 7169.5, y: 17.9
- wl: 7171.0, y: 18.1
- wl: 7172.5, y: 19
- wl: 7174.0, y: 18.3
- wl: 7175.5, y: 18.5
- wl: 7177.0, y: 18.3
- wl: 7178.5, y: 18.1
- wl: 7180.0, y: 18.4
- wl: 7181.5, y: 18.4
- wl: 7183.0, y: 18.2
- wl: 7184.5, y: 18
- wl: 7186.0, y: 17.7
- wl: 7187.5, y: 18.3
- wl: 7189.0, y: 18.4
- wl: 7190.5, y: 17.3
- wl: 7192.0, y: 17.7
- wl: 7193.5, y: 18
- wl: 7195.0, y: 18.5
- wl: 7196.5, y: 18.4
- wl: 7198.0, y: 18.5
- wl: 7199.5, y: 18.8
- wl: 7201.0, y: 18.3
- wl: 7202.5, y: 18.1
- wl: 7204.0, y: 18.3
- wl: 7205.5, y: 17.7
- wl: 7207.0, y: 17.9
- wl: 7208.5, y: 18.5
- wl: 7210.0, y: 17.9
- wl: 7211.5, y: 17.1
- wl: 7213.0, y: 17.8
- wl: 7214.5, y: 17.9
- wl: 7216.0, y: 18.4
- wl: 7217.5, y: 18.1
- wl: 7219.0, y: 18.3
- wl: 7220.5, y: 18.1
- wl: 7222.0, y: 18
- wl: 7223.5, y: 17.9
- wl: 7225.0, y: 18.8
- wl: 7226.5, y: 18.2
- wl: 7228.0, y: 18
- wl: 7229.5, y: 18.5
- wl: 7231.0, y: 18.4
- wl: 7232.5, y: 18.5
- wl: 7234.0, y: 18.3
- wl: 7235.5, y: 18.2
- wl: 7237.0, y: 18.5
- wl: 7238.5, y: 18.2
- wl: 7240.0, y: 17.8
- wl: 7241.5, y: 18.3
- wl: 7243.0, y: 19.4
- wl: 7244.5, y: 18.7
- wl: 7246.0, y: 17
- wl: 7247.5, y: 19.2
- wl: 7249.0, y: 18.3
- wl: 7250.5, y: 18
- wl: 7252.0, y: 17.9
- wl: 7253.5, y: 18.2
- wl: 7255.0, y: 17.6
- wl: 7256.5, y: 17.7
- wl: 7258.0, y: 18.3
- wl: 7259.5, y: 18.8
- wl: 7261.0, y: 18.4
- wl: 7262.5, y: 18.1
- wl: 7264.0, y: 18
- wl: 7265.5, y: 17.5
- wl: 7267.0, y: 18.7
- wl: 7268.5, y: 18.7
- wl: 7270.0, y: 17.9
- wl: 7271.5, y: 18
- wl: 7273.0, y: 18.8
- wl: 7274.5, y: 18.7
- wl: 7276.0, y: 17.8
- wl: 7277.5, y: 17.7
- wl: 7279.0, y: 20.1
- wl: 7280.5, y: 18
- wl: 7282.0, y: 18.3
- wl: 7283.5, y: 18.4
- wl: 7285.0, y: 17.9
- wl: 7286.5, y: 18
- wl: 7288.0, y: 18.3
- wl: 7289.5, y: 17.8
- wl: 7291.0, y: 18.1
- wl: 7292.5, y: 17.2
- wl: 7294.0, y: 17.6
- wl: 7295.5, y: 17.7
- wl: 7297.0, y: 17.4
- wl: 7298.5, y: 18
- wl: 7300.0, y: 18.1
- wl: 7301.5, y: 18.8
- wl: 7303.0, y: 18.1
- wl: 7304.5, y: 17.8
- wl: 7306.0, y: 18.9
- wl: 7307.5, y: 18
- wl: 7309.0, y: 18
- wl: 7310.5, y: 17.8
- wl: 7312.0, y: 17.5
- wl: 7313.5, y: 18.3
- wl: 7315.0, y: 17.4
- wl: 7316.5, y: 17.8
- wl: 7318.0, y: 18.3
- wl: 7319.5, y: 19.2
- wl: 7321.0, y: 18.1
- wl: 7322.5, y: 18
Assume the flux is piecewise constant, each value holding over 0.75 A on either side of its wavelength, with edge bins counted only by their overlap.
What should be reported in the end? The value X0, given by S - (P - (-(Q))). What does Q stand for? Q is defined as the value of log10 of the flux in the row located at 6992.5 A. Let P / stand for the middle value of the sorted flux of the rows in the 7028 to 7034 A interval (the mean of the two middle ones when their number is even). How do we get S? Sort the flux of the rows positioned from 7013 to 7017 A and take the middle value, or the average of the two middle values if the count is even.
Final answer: -1.5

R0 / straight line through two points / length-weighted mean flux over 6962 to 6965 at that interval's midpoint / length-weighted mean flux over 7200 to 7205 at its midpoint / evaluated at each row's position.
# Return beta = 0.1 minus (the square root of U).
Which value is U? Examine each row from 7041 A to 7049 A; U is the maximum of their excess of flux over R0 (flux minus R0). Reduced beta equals -0.42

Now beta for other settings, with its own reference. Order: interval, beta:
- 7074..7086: -0.62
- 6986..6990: -0.11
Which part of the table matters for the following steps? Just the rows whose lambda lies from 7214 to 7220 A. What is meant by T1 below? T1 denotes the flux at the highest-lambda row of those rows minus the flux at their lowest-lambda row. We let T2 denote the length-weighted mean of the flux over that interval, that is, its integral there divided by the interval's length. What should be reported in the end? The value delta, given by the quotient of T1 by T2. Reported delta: 0.02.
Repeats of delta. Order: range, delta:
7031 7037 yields 0.04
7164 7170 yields -0.04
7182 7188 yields 0.01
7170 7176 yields 0.02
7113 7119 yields 0.01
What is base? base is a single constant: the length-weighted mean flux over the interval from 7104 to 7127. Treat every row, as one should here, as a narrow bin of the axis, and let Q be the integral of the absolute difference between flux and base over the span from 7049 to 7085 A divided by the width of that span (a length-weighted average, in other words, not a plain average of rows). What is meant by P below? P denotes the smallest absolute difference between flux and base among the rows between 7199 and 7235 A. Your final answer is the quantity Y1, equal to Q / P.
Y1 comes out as 2.9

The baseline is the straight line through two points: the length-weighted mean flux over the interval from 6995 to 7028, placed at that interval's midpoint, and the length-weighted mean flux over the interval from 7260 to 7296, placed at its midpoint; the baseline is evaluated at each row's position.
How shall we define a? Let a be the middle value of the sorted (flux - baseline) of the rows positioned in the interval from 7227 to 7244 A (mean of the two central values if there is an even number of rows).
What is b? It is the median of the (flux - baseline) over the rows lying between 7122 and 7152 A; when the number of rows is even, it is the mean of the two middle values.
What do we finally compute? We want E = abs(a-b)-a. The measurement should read 0.08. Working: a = 0.06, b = 0.20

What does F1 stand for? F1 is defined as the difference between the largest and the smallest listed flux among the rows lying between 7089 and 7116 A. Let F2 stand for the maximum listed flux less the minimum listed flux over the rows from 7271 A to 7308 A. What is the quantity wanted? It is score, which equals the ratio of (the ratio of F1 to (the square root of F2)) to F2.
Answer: 0.2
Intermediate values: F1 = 0.80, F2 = 2.9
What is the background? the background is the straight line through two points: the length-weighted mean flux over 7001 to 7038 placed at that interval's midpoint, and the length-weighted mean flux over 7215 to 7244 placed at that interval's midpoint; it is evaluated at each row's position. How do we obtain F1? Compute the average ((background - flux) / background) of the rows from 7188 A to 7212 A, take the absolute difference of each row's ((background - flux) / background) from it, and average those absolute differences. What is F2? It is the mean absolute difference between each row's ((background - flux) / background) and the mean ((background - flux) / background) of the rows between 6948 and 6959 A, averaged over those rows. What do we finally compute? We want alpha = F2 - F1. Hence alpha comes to -0.001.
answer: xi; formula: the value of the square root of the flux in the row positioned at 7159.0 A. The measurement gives 4.29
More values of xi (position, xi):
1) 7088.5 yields 4.23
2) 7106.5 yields 4.29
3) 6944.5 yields 4.38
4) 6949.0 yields 4.27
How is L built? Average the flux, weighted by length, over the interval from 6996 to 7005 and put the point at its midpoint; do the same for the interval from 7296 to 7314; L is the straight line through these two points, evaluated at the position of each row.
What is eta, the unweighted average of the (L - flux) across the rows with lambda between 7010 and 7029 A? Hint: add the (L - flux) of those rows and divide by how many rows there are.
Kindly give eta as 0.11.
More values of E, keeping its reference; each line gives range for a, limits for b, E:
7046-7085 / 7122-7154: -0.06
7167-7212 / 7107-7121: 0.43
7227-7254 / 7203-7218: 0.41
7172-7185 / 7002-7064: 0.21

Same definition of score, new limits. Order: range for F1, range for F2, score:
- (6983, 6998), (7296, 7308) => 0.9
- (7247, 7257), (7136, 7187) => 0.5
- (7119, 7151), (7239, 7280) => 0.3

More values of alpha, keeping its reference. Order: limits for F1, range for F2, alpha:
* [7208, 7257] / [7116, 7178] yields 0.000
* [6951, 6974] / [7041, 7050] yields 0.001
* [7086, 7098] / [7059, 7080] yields -0.005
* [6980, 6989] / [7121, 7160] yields -0.010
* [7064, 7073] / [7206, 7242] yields 0.002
